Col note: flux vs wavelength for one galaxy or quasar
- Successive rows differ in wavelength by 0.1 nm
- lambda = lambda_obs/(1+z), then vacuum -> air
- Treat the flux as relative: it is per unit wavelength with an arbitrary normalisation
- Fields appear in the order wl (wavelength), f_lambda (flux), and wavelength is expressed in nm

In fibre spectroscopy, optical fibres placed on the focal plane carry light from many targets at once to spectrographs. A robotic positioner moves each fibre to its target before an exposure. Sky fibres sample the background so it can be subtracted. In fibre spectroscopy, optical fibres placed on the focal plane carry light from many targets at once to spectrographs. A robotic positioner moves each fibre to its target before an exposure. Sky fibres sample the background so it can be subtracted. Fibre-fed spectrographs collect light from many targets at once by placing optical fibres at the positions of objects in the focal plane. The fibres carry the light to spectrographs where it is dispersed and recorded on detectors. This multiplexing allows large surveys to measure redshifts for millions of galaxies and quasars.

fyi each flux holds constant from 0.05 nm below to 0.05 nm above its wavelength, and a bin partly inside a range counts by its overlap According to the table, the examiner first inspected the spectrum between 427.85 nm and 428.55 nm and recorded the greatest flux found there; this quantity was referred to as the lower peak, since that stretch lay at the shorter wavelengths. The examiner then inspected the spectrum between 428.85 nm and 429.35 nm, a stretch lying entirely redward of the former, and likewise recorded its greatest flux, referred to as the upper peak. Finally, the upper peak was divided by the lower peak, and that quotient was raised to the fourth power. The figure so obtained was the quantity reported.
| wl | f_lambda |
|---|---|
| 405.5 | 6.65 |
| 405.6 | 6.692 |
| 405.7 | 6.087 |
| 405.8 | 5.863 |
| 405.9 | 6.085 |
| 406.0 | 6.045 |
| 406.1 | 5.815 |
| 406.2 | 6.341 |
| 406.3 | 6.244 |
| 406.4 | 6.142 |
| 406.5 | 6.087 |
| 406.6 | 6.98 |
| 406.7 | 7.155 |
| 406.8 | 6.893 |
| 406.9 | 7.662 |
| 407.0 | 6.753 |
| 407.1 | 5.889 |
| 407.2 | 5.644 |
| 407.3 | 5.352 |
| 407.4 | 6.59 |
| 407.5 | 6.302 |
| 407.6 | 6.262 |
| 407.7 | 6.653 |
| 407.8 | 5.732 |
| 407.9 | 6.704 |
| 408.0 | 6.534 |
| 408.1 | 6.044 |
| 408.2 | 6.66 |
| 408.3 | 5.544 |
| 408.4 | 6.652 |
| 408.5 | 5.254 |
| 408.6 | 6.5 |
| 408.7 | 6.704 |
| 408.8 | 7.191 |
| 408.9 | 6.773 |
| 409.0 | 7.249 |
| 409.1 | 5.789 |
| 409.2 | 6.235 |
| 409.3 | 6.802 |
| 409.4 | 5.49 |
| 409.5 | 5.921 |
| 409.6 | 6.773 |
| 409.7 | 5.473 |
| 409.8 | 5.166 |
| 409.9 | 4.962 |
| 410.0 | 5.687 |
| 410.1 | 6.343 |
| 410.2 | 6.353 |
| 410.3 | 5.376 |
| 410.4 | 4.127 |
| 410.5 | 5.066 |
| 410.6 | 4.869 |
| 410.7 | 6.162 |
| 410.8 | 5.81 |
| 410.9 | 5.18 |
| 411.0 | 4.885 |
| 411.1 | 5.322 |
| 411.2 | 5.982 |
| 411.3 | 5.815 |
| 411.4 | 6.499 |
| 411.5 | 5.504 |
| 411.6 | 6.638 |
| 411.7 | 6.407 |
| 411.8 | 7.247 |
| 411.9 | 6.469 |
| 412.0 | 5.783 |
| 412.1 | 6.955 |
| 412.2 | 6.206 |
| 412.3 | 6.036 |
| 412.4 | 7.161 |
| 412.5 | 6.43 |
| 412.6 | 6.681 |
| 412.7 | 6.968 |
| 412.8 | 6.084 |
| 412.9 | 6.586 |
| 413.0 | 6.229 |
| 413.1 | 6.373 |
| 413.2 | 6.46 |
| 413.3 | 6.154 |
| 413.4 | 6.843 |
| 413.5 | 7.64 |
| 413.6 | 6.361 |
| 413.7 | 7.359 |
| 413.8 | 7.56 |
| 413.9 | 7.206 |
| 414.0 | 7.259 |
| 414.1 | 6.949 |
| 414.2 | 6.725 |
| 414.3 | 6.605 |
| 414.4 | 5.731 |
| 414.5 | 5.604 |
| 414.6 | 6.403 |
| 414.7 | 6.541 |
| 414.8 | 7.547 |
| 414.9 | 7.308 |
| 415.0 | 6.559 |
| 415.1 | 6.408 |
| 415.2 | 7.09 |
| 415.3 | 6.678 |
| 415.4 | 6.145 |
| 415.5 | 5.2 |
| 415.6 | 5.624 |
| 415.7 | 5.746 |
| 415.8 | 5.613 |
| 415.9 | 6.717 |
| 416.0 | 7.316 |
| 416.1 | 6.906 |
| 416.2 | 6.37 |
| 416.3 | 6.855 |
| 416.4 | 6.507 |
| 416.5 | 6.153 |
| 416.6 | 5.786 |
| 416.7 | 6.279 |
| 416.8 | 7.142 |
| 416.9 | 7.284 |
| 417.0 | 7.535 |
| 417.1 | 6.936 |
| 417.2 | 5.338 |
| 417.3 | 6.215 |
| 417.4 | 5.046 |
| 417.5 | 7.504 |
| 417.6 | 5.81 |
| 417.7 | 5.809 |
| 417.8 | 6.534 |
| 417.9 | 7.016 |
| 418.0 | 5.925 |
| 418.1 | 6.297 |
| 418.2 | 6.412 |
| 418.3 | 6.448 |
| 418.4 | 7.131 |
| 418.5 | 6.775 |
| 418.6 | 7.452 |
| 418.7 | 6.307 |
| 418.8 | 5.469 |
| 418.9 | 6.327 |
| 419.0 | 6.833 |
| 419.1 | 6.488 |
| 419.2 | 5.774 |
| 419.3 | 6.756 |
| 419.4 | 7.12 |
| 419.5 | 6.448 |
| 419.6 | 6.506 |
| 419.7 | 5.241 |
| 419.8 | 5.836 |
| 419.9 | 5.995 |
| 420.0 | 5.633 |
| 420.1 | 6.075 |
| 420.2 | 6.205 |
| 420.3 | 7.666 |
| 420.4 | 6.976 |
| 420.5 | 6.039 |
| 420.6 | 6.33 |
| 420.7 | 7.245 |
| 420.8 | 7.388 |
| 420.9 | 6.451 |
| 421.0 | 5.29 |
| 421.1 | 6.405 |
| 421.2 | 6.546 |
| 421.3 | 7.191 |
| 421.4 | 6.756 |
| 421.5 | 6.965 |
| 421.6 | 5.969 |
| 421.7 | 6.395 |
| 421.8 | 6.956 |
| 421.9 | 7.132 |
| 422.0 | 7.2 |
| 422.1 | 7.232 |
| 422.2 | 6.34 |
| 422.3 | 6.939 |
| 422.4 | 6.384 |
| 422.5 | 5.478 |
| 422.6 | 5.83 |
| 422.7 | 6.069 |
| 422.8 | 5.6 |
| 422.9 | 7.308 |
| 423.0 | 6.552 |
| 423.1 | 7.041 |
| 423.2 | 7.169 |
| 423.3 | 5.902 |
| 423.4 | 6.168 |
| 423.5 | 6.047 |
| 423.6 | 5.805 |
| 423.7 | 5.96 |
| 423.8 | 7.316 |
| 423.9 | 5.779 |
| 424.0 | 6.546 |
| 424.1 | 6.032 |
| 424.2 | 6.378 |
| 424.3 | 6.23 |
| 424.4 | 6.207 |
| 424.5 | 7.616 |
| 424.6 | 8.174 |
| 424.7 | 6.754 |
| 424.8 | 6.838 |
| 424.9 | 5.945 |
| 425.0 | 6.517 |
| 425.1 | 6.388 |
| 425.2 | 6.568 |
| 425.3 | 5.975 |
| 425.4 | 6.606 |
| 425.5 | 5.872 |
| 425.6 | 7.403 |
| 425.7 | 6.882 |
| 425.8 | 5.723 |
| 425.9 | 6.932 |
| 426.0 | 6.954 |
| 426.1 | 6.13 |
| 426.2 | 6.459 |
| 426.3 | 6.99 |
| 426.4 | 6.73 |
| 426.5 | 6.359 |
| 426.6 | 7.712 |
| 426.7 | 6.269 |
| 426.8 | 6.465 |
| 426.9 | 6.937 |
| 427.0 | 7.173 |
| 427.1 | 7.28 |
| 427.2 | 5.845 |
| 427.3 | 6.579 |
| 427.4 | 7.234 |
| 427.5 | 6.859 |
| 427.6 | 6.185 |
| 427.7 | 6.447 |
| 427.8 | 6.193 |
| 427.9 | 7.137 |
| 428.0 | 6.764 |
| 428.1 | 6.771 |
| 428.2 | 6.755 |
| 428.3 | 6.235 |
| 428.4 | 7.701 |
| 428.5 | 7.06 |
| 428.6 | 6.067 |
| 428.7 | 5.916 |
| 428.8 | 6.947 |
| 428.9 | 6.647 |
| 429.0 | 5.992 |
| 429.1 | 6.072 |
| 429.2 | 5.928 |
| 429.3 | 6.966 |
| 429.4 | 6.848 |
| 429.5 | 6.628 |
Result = 0.7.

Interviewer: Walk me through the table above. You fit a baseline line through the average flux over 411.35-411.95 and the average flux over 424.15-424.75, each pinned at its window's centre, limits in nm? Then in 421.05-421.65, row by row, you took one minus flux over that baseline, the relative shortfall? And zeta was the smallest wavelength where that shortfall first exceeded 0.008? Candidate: 421.1 nm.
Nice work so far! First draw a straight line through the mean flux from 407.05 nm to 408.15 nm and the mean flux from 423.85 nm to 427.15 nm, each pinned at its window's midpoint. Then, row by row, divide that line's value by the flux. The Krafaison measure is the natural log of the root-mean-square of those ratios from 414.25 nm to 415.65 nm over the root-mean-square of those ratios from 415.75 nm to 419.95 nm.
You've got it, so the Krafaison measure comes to 0.00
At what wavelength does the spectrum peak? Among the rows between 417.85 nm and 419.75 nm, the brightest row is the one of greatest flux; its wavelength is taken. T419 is 418.6 nm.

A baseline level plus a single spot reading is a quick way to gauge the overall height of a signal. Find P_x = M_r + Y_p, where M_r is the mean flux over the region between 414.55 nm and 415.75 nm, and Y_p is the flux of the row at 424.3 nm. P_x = 12.7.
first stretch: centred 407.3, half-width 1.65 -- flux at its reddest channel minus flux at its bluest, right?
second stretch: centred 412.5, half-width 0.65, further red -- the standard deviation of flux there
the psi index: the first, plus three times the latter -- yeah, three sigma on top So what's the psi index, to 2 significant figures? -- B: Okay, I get 1.9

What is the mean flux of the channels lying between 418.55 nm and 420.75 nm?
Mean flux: 6.40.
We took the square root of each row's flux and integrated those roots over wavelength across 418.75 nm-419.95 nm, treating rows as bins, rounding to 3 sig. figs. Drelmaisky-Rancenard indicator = 2.99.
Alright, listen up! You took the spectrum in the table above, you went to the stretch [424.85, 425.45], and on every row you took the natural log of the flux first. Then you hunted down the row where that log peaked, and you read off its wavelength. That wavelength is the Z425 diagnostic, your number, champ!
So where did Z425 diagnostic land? 425.4 nm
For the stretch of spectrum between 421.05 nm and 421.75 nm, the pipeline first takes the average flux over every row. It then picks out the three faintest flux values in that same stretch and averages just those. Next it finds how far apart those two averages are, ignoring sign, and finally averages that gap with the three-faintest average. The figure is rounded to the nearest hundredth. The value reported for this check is 3.30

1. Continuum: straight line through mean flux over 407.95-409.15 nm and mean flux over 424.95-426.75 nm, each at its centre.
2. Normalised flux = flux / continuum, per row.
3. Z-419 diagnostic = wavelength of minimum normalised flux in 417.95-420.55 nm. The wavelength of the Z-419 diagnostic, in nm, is 419.7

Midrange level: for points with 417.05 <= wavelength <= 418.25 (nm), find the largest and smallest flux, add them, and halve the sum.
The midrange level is 6.3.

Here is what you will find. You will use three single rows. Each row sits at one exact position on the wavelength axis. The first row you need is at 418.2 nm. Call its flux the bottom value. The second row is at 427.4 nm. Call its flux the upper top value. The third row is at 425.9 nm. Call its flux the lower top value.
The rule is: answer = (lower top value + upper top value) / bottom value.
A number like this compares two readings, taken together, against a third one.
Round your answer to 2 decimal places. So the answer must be 2.21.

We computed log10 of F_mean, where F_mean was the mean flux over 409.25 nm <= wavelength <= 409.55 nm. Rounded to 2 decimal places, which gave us 0.78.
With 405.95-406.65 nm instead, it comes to 0.79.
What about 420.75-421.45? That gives 0.82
